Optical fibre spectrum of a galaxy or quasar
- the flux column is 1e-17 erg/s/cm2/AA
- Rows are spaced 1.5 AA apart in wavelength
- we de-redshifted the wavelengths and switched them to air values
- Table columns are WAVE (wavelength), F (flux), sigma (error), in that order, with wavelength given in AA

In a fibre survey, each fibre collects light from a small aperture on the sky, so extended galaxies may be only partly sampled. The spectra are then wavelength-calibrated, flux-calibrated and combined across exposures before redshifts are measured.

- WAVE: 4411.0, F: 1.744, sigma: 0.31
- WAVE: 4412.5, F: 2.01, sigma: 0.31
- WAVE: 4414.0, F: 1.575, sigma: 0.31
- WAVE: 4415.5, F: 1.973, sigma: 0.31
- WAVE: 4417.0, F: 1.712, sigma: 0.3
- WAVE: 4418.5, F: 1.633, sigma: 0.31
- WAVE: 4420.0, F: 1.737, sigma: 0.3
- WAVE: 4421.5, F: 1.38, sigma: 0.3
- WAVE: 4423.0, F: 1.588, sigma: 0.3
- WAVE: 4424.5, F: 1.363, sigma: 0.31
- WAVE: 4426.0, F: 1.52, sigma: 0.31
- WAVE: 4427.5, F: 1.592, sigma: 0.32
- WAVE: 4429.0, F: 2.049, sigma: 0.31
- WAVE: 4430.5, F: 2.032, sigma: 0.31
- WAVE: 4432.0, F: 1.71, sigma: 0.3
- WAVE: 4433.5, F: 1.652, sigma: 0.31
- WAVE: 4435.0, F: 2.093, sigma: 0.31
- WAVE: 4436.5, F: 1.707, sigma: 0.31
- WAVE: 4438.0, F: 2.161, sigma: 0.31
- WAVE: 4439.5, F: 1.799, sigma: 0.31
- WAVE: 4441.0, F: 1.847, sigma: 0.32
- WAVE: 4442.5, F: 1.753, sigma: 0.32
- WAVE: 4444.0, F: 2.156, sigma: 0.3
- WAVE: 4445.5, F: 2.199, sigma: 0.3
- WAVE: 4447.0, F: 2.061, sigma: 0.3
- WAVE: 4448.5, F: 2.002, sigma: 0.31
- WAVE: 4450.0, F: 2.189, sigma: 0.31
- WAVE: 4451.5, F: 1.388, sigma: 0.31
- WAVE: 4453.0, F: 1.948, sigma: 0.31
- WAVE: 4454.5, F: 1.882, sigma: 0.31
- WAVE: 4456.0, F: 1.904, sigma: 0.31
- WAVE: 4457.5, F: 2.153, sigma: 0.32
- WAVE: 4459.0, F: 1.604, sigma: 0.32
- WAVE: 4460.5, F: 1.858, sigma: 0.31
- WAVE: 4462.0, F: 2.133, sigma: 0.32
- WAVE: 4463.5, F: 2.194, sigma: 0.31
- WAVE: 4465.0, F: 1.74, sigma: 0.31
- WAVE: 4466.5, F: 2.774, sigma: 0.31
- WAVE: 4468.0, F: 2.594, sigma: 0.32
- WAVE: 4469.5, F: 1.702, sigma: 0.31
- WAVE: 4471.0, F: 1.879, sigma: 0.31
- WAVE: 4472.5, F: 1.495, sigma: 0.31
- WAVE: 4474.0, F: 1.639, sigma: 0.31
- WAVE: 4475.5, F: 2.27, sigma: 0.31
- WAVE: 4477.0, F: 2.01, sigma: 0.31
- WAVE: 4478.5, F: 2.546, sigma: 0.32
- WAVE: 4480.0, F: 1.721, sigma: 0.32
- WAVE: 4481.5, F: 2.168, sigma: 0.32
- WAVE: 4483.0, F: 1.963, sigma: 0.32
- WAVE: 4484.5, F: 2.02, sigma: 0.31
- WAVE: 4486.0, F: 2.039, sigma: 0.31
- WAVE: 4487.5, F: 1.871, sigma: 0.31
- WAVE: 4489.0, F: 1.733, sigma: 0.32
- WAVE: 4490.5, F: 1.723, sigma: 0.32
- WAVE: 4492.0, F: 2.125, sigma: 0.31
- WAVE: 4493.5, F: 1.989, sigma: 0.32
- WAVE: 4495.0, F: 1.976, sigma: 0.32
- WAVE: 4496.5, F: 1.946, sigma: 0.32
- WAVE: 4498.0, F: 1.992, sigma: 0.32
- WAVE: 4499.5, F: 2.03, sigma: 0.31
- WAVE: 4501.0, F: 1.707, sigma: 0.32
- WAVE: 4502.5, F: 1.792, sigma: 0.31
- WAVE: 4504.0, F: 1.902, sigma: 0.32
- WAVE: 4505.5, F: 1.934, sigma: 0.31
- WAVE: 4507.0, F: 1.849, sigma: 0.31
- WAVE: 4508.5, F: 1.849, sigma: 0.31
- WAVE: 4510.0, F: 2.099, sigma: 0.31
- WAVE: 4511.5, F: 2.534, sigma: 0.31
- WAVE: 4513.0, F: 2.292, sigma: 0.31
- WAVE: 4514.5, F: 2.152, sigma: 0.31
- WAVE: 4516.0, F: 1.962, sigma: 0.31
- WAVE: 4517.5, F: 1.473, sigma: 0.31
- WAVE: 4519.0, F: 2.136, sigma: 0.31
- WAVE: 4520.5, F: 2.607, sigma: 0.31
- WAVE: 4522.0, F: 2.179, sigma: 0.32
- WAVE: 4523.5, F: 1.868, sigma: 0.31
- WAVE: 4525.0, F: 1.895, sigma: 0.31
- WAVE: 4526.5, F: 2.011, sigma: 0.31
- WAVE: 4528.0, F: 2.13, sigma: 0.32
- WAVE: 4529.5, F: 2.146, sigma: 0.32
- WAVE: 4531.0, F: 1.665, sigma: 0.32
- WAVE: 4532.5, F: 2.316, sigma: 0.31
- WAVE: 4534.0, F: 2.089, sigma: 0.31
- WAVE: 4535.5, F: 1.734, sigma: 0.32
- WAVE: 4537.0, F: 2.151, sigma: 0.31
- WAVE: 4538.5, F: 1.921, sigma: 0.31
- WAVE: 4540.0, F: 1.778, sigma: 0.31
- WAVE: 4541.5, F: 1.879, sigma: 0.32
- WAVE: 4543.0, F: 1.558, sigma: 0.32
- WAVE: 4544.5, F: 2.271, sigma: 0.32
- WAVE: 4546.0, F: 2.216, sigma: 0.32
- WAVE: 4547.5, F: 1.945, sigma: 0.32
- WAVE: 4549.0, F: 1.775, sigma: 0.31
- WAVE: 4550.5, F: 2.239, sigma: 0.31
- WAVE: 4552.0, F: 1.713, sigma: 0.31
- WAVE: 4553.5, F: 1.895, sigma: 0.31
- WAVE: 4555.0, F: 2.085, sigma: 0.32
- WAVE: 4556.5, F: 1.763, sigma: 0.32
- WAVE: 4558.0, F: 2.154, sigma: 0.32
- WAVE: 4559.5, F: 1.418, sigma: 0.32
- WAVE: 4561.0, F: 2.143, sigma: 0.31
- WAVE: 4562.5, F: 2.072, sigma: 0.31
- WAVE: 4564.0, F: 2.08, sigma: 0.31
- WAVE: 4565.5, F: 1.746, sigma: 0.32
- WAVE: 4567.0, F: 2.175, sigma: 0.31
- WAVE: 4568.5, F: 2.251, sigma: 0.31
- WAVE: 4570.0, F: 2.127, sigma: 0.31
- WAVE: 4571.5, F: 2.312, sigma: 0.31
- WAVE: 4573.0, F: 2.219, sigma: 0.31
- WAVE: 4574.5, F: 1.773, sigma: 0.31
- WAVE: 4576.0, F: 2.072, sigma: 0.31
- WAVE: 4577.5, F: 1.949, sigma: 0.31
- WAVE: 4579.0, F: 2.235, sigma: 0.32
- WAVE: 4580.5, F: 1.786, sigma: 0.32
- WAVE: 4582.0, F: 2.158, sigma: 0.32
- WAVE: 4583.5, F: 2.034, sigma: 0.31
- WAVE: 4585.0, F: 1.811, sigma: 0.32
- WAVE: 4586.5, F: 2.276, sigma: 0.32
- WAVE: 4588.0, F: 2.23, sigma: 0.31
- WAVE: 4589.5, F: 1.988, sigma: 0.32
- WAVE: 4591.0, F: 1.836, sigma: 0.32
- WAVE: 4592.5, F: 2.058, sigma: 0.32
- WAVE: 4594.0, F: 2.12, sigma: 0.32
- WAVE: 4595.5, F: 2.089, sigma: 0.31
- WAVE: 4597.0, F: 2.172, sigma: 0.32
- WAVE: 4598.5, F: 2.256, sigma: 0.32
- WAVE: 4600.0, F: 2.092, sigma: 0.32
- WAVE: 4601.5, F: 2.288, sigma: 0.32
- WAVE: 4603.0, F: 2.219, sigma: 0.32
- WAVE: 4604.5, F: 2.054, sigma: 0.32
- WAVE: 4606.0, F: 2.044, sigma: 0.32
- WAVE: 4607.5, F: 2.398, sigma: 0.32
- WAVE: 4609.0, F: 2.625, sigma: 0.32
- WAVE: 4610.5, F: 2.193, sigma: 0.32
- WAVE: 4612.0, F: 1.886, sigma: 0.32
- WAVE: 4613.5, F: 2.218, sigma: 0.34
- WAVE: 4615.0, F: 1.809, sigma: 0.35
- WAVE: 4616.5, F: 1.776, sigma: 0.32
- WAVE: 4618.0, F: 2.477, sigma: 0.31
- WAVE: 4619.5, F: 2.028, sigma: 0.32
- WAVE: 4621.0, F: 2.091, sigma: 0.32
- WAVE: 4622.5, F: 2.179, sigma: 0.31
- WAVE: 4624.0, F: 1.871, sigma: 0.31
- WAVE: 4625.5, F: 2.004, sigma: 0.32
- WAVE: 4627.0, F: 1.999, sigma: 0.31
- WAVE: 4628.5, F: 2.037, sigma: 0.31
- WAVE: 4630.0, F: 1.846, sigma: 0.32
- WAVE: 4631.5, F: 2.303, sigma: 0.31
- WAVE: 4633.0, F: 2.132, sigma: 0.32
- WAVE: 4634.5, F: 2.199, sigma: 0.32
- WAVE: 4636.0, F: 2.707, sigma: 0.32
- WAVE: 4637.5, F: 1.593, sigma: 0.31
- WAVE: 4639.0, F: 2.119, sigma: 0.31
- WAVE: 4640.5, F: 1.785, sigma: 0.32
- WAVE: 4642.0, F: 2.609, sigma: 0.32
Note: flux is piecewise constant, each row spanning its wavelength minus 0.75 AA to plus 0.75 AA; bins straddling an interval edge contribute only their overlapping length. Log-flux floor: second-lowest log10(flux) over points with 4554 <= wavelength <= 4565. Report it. 0.25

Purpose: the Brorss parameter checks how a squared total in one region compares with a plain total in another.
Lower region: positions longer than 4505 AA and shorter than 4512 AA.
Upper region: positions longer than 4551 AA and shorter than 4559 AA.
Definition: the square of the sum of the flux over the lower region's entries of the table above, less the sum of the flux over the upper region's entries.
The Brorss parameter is 96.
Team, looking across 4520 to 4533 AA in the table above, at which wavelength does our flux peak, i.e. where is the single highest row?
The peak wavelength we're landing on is 4520.5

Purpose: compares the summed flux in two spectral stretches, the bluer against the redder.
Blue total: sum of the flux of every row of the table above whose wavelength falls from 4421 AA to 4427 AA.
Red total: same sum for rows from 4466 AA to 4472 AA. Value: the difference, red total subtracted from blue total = -3.1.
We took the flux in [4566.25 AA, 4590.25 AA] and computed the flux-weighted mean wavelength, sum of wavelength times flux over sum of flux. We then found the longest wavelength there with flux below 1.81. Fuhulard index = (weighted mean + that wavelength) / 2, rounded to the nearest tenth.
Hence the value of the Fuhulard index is 4579.3 AA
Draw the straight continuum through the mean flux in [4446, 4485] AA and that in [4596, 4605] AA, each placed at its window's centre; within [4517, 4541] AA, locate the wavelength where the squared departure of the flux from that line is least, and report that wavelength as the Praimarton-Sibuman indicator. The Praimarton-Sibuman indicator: 4534.0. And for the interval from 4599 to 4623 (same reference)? 4610.5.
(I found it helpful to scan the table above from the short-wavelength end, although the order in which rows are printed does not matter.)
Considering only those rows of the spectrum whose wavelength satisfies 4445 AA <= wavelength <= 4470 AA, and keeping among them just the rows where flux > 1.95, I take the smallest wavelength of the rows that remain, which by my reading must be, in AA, 4445.5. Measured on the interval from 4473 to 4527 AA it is 4475.5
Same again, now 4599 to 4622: 4600.0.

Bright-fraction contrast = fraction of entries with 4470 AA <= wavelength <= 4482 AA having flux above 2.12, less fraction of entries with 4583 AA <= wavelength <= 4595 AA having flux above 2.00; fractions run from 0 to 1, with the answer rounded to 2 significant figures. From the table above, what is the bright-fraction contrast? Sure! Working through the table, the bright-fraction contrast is -0.25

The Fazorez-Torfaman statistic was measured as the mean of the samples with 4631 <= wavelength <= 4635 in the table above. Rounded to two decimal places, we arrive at 2.21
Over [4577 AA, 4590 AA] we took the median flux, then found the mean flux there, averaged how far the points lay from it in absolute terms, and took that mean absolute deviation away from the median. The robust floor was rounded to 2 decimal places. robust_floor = 1.88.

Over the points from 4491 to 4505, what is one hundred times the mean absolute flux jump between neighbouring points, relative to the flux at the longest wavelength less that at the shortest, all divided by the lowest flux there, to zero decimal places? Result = -26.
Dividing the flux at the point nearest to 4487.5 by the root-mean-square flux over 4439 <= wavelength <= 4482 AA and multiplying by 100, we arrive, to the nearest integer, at 93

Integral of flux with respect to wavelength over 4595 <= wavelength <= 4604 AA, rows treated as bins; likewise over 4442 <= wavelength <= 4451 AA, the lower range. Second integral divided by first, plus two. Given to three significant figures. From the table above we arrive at 2.94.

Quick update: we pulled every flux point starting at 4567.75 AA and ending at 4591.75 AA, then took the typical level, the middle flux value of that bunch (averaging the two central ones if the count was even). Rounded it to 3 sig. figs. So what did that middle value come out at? 2.10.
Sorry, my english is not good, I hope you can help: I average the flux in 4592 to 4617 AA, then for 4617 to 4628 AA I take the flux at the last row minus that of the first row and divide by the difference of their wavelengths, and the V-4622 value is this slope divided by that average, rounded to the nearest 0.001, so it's -0.025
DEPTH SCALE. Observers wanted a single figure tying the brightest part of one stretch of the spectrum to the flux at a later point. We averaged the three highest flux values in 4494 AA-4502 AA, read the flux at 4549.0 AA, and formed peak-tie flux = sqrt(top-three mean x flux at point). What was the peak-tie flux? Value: 1.88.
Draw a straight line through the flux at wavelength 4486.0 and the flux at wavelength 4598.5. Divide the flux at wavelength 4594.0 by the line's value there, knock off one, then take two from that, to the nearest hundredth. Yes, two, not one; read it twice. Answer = -2.06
